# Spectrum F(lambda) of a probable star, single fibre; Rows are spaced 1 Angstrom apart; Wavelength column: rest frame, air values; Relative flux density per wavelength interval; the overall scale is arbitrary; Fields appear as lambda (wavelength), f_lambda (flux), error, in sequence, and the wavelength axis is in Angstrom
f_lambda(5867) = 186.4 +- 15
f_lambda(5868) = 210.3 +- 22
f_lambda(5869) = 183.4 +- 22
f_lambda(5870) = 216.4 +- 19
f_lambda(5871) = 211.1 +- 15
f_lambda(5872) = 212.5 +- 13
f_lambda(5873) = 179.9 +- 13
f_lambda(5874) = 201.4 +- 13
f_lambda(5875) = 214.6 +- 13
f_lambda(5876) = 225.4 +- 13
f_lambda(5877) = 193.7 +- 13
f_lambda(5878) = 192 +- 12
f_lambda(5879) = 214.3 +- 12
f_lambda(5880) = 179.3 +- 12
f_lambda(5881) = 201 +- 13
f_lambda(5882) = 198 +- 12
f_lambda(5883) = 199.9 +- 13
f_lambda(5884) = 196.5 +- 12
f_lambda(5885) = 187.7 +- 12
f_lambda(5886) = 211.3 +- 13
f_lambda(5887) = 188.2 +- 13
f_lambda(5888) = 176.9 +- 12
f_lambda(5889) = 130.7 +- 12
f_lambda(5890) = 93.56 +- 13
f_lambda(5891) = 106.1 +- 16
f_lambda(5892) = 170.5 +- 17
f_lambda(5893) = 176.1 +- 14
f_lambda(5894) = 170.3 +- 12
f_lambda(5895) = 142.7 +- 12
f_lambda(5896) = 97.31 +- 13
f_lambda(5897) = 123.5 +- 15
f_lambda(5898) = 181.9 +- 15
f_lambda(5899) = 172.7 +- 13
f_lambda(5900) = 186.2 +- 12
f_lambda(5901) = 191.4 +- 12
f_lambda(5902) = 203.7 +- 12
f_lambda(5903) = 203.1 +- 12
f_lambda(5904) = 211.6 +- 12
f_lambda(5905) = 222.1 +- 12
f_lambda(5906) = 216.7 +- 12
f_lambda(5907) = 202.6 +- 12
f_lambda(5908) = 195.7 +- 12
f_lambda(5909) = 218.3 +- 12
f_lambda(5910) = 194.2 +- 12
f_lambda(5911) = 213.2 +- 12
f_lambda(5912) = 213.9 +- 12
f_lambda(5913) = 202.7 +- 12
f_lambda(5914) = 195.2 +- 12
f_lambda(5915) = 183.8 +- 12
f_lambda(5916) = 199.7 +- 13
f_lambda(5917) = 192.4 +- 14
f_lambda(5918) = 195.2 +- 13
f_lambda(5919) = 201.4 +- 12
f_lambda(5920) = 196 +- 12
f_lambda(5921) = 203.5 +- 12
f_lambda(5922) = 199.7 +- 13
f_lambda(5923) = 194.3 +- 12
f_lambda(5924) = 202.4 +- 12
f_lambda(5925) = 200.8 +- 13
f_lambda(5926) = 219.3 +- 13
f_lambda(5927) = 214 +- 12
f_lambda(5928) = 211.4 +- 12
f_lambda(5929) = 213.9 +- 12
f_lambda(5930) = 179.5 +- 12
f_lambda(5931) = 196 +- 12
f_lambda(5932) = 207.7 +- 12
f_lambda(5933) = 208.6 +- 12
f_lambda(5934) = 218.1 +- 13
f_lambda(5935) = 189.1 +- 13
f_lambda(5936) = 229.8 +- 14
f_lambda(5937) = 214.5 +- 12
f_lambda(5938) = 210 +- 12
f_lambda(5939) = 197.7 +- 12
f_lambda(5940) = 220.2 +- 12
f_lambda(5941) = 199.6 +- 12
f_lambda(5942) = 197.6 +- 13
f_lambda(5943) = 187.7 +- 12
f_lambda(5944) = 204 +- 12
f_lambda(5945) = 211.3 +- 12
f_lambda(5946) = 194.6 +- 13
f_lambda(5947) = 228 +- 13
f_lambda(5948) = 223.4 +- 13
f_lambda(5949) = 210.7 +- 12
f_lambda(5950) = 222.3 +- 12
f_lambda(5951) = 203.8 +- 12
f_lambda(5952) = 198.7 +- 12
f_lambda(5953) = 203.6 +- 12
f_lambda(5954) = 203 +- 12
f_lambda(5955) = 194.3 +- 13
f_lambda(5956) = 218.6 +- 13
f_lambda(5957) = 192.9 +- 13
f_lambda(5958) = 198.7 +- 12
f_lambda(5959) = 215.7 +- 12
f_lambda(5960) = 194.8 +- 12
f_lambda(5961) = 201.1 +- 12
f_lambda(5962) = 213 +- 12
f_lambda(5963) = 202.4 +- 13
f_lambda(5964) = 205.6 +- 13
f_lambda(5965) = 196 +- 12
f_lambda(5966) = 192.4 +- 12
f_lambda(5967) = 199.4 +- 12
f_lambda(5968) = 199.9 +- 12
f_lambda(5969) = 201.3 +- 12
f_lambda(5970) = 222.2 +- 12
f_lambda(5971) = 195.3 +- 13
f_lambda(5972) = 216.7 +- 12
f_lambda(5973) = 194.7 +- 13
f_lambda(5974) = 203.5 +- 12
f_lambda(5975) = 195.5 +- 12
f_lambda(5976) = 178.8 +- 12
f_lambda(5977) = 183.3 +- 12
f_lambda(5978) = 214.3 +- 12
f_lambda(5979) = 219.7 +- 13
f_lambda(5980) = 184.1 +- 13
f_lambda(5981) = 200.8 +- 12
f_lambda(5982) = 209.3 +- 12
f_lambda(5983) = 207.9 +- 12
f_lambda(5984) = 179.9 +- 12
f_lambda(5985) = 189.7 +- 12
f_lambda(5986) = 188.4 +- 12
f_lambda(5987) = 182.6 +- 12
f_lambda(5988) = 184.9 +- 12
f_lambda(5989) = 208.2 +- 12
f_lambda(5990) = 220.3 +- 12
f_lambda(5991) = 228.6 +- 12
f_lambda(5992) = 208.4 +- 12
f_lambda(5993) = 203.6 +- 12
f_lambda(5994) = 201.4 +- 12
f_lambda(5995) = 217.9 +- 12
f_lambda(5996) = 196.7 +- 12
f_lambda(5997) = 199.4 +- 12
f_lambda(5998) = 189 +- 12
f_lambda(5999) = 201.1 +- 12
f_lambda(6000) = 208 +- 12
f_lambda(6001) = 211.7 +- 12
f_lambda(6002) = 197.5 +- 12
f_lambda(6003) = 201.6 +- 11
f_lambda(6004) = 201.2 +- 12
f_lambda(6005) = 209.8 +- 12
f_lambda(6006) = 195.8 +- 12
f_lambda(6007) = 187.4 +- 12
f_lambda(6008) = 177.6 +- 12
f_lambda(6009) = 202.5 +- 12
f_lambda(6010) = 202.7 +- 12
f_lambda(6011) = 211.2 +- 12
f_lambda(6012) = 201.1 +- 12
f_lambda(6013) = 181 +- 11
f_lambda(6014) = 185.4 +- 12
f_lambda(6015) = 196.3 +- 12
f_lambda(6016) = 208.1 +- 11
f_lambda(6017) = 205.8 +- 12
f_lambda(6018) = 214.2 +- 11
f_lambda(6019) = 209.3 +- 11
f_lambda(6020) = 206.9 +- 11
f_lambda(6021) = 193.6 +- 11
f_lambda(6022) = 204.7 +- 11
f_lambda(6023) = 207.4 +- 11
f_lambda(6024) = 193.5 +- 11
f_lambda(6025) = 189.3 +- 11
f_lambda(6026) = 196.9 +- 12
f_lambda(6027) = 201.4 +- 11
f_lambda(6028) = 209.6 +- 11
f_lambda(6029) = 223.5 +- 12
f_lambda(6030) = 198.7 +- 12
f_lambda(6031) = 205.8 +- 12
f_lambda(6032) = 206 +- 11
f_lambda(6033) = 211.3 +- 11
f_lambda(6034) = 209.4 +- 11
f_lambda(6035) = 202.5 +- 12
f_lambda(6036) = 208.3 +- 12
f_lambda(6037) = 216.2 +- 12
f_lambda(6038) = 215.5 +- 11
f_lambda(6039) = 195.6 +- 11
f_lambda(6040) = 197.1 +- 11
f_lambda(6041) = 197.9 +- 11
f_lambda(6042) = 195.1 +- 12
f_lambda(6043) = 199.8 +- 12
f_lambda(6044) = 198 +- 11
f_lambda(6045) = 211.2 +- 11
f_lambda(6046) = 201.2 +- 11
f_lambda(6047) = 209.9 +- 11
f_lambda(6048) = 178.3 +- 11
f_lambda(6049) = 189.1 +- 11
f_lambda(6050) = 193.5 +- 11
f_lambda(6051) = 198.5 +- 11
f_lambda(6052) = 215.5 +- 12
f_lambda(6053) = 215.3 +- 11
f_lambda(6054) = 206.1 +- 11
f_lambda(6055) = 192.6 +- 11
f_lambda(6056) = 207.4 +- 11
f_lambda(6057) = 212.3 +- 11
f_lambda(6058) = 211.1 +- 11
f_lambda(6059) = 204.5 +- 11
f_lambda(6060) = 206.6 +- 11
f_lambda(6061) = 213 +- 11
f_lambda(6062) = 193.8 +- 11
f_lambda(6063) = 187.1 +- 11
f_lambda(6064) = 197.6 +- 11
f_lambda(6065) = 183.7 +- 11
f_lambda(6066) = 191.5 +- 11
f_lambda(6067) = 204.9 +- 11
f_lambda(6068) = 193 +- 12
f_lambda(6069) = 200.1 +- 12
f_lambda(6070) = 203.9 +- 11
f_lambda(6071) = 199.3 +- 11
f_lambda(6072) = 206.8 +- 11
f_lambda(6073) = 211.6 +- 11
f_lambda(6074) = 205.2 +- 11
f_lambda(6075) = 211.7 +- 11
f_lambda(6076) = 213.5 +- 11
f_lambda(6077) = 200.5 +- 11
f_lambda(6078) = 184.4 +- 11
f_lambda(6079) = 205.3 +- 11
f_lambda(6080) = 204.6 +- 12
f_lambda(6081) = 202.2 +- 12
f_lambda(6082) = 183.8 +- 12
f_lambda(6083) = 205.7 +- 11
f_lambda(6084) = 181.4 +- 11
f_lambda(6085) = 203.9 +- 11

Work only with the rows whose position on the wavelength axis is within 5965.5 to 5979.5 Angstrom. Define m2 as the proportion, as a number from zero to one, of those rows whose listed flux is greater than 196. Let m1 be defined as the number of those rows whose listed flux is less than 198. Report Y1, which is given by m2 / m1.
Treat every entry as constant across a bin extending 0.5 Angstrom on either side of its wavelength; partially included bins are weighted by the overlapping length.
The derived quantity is 0.095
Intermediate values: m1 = 6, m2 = 0.57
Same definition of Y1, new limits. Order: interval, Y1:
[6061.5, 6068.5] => 0.048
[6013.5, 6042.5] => 0.079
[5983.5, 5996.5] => 0.103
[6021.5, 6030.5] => 0.259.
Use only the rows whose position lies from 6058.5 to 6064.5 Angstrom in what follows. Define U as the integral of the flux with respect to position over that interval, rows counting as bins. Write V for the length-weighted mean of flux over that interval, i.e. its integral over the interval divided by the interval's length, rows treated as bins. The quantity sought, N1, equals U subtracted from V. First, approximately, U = 1203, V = 200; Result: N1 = -1002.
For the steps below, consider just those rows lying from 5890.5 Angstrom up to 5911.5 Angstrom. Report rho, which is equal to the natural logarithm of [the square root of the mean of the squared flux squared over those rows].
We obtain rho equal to 10.5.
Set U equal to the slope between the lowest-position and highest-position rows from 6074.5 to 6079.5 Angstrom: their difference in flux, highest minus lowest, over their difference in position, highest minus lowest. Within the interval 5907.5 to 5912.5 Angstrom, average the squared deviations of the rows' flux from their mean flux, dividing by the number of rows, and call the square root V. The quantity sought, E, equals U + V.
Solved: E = 8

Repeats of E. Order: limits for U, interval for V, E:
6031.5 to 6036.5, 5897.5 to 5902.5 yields 11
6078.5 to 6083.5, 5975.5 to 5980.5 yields 17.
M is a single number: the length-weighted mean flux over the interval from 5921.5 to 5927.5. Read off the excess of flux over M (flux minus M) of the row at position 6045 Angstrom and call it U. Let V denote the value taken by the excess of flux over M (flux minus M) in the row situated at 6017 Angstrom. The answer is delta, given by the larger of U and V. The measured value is 6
